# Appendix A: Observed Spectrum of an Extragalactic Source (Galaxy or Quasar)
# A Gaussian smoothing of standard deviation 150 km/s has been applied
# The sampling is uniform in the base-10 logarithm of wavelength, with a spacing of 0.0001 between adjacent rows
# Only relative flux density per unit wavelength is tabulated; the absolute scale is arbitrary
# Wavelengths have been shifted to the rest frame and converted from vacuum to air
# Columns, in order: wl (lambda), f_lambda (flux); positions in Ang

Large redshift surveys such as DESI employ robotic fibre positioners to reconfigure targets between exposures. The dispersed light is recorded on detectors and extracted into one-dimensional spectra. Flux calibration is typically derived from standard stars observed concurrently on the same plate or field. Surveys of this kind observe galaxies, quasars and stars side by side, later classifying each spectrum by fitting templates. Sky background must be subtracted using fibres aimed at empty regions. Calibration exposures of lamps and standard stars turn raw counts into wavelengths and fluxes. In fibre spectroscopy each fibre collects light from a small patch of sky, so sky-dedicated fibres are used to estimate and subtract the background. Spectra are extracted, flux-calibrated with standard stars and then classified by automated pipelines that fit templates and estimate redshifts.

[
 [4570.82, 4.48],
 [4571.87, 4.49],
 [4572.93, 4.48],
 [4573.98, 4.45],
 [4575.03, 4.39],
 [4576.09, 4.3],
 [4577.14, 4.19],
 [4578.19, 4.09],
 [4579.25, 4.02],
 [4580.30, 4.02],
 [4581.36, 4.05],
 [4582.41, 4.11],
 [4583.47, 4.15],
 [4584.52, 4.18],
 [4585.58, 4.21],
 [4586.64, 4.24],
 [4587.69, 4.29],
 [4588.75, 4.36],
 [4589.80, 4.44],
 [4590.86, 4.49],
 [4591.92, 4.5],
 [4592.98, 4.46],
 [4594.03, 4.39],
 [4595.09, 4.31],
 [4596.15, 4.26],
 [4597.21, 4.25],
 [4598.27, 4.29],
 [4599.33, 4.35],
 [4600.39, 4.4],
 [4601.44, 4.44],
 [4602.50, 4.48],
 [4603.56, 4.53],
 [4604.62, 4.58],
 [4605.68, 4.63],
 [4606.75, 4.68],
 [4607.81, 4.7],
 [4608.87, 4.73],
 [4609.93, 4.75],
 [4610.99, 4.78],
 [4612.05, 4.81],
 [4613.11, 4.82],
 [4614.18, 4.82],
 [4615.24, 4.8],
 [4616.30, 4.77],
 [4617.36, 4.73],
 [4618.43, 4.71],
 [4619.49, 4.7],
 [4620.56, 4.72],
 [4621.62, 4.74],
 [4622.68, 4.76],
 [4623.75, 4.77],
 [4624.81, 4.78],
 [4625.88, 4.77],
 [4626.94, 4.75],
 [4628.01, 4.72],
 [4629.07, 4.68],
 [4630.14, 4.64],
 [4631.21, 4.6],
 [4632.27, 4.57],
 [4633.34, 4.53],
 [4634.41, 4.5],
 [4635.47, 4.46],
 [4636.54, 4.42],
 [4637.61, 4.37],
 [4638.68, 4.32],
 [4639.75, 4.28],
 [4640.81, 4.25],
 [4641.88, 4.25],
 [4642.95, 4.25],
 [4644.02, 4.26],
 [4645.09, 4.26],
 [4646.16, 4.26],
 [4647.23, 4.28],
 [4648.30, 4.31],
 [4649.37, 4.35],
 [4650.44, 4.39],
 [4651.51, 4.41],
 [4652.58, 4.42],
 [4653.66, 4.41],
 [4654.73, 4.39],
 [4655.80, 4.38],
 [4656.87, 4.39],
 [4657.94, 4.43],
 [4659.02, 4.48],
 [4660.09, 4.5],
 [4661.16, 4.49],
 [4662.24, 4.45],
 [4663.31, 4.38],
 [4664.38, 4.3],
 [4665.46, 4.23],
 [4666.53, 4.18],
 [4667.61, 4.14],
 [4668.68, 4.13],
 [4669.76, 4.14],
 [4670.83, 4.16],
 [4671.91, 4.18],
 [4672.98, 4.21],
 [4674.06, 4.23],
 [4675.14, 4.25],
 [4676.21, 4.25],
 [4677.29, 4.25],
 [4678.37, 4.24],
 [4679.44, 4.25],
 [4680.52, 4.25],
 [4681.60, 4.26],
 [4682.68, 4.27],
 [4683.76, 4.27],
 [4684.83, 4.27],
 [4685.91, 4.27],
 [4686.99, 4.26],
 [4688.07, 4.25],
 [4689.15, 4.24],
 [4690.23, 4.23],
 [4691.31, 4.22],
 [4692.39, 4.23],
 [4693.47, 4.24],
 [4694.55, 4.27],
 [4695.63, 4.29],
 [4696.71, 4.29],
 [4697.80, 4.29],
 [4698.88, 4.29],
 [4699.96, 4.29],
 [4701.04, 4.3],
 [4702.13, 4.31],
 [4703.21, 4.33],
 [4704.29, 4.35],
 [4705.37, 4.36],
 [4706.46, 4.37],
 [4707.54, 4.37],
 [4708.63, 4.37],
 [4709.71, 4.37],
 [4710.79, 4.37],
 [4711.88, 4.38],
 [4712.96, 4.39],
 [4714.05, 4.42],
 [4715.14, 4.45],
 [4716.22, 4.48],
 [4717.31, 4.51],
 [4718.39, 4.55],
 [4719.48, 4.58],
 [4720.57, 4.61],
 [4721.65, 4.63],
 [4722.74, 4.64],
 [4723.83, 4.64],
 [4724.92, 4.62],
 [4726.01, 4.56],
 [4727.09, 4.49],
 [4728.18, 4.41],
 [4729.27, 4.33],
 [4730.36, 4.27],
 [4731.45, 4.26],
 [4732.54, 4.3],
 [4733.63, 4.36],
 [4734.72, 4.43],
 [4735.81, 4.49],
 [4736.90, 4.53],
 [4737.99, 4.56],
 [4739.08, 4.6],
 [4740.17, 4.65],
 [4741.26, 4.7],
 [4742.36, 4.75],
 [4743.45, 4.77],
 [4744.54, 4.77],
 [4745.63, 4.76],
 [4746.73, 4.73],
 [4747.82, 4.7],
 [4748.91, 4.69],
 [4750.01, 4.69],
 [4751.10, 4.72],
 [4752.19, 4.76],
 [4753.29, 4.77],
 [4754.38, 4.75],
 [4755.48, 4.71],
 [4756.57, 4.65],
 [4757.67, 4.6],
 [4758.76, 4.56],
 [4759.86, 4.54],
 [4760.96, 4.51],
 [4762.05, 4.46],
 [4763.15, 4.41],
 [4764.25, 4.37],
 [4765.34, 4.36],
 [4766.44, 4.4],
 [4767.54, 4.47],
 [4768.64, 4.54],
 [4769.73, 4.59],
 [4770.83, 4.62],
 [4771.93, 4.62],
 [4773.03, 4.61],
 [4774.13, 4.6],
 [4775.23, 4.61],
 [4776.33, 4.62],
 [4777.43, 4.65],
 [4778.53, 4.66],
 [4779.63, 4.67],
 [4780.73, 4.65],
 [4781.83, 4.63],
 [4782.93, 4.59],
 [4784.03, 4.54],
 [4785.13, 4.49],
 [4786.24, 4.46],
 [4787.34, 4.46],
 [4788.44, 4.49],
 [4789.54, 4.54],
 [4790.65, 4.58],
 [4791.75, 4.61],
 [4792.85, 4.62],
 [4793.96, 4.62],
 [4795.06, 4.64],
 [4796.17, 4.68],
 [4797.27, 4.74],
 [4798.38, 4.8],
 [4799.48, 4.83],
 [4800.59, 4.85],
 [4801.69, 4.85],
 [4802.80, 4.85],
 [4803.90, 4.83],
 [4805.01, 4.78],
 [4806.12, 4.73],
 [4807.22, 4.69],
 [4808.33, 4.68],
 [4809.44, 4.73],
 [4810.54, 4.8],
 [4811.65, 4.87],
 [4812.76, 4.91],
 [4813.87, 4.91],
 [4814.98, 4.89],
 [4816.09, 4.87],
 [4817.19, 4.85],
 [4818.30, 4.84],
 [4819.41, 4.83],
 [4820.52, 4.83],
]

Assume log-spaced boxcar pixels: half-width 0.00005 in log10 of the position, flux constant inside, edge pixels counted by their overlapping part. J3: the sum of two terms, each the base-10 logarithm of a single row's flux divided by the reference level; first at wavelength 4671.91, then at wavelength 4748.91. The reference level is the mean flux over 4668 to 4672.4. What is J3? 0.056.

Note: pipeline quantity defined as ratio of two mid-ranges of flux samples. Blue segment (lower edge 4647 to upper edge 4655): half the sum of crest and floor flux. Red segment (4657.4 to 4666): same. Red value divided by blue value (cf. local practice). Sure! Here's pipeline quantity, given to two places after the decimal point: 1.00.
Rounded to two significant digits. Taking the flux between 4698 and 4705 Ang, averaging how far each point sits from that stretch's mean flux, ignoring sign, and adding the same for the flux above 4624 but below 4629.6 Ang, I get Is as 0.051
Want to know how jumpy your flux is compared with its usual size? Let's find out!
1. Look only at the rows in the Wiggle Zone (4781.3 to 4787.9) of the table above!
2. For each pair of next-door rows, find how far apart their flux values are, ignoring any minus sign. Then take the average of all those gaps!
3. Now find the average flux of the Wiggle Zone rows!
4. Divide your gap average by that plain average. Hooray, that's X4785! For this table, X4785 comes 0.0075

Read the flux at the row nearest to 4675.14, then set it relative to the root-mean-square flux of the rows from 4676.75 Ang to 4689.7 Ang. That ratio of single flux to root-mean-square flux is 1.00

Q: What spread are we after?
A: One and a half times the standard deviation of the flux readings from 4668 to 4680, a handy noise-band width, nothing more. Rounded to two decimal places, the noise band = 0.07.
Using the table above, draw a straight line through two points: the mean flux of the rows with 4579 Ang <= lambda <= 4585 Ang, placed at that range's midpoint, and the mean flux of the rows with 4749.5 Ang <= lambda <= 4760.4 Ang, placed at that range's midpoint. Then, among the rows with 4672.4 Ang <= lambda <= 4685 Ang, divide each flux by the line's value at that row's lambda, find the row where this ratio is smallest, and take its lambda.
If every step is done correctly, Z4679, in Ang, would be 4672.98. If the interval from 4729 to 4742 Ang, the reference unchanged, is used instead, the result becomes 4731.45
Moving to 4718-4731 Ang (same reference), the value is 4730.36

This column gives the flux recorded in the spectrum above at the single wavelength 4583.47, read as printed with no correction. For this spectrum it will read 4.15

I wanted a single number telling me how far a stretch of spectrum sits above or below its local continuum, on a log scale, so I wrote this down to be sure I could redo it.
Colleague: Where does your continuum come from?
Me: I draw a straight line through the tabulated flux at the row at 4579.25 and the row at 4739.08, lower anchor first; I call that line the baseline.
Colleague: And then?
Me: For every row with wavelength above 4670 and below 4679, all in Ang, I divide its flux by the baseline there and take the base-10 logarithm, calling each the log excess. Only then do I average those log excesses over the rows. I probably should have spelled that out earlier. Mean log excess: -0.015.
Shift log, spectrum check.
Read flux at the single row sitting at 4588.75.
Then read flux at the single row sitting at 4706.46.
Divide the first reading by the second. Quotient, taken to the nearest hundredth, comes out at 1.00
